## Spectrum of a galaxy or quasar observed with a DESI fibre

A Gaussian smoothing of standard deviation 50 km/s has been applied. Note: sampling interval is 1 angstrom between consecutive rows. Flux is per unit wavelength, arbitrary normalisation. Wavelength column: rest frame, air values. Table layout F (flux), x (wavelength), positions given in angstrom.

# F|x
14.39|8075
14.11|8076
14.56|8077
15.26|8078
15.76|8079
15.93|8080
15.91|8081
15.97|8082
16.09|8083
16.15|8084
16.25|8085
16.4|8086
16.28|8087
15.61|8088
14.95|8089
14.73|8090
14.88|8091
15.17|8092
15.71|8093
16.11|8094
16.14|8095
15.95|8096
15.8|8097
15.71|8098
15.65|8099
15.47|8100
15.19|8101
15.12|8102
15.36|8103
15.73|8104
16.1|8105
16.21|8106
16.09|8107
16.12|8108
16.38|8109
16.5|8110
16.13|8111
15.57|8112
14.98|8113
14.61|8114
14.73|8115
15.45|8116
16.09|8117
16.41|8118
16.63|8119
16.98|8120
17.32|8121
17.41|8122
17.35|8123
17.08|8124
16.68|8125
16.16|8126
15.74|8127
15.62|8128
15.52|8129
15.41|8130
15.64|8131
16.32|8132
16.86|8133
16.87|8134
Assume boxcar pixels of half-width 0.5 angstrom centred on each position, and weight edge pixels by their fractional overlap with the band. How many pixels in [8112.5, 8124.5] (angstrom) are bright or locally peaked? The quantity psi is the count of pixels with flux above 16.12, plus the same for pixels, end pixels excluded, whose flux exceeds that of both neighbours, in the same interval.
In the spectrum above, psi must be 8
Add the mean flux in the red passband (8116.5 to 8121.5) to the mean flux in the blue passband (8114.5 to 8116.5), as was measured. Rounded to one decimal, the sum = 31.8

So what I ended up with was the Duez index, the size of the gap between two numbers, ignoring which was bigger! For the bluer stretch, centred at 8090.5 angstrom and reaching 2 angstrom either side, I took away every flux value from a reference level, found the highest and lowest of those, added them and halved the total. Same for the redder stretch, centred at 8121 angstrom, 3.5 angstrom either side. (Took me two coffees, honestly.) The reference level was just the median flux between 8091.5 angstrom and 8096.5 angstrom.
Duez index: 2.0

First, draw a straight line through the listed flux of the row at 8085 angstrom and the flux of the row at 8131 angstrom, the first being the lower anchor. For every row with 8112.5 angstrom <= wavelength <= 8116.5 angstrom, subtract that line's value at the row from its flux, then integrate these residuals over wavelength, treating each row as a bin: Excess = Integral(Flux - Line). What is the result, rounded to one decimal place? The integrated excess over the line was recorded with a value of -3.7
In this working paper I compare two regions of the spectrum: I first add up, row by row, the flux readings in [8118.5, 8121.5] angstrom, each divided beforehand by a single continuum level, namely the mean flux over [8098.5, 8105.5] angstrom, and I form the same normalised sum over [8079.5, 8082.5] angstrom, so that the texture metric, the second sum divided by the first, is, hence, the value 0.94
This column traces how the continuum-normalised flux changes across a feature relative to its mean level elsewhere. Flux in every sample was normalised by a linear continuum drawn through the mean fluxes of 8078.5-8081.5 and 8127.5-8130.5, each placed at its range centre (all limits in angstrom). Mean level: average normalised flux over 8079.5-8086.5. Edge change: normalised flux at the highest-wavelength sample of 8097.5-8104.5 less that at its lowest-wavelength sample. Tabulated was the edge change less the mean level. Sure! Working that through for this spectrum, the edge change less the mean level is -1.01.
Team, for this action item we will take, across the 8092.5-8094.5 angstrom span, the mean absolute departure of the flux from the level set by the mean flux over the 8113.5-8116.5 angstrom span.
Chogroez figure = 0.98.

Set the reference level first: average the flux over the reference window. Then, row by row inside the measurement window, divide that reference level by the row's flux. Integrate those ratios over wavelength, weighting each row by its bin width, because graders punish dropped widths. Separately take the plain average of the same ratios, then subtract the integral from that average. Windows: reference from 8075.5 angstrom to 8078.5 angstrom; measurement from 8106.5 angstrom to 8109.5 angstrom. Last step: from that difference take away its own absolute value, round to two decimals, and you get -3.62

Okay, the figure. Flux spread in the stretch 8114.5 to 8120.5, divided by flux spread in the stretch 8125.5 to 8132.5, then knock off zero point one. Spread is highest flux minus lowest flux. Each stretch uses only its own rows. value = 2.4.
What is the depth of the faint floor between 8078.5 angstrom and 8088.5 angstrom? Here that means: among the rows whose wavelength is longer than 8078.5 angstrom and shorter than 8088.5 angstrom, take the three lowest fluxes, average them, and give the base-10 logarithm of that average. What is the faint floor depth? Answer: 1.20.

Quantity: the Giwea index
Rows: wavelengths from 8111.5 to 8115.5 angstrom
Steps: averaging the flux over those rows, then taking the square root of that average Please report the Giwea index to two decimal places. 3.87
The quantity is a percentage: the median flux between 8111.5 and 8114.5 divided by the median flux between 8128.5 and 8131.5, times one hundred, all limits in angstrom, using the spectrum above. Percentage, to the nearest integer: 97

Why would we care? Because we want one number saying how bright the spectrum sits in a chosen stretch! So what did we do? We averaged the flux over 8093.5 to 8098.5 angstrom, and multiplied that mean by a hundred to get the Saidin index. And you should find 1594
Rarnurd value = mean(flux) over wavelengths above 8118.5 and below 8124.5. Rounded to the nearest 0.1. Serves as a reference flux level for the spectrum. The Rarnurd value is 17.1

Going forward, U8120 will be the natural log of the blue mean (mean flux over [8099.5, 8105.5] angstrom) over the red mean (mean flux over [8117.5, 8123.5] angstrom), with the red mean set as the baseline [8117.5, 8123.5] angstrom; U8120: -0.094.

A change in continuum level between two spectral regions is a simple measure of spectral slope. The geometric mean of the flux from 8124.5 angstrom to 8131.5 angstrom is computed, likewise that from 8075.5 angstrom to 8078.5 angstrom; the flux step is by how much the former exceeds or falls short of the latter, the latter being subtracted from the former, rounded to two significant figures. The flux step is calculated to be 1.2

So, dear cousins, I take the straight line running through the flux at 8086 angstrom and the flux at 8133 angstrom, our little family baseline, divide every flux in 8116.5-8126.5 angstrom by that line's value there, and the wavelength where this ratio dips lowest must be 8126 angstrom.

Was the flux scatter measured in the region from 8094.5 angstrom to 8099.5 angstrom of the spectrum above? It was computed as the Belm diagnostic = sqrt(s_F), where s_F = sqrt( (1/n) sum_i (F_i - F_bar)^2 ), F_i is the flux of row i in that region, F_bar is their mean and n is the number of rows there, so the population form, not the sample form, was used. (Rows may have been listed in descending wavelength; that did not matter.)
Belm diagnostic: 0.42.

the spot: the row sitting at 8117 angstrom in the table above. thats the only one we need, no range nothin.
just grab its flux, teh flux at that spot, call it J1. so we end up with 16.09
